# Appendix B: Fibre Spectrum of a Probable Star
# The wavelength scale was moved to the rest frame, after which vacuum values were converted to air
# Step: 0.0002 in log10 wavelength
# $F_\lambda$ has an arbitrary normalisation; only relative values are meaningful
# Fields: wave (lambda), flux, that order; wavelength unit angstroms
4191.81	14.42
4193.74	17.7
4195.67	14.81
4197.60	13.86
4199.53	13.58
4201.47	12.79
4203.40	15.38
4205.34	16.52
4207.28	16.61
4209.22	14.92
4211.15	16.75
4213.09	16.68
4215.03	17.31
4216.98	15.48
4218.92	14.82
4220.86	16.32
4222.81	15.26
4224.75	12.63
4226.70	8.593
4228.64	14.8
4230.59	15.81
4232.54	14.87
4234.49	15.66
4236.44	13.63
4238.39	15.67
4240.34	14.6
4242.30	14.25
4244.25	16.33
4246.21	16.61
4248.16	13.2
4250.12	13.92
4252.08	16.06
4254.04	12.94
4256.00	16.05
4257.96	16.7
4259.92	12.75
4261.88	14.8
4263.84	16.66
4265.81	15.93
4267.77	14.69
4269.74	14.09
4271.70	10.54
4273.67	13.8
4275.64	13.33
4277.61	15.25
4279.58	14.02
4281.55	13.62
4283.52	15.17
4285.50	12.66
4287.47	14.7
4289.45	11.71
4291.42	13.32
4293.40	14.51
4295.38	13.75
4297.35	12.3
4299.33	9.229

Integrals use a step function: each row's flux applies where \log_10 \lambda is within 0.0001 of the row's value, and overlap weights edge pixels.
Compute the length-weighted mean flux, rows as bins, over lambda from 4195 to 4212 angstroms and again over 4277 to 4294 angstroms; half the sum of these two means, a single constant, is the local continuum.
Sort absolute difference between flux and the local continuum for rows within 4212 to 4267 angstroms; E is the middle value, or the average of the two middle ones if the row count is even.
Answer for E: 1.4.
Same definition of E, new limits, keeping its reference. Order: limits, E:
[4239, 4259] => 1.6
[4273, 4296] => 0.8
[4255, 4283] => 1.0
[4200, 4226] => 1.8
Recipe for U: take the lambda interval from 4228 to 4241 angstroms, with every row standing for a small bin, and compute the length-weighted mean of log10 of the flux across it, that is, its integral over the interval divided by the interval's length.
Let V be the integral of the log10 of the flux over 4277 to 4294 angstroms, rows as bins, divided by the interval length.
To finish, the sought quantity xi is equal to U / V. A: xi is 1.03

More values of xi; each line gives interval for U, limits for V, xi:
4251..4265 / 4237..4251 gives 1.00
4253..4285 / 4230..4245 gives 0.98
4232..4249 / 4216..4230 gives 1.03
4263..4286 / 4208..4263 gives 0.98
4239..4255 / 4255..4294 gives 1.01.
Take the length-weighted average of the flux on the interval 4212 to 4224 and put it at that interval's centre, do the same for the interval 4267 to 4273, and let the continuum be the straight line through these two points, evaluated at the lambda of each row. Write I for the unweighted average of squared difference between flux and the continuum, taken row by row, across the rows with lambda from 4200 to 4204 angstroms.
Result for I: 9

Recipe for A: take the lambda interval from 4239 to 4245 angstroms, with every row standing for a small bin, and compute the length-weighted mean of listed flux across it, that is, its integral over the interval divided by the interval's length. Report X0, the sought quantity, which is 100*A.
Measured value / 1505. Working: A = 15.0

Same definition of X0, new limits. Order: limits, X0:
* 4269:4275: 1279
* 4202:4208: 1590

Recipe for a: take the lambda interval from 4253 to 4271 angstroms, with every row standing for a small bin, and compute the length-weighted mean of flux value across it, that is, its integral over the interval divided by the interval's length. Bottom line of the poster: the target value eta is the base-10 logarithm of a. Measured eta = 1.17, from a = 14.9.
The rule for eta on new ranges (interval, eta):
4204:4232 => 1.18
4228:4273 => 1.17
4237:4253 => 1.18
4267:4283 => 1.14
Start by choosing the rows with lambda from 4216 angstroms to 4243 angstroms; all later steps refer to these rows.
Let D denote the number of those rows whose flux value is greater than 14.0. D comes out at 11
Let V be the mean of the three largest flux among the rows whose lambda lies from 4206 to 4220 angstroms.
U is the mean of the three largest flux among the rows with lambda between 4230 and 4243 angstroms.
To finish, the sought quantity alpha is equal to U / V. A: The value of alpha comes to 0.93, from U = 15.7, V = 16.9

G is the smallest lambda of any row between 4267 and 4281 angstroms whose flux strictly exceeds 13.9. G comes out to 4267.77 angstroms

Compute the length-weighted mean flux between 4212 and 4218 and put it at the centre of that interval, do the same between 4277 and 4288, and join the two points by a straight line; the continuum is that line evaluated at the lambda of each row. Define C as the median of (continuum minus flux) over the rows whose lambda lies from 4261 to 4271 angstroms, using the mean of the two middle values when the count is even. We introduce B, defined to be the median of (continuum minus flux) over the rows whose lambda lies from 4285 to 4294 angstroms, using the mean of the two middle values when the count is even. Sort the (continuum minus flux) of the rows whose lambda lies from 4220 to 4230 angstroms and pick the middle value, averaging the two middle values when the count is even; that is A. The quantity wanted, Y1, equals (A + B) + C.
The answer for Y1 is 1.8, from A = 1.20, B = 0.6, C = 0.0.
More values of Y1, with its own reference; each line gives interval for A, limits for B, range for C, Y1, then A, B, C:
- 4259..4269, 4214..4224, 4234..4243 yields 1.9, -0.01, 0.9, 1.0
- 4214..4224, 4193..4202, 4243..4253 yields 3.3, 0.92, 3.2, -0.8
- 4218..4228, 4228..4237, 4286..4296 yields 2.5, 1.51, 1.0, 0.0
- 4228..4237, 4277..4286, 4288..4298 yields 1.8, 1.00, 0.3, 0.6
